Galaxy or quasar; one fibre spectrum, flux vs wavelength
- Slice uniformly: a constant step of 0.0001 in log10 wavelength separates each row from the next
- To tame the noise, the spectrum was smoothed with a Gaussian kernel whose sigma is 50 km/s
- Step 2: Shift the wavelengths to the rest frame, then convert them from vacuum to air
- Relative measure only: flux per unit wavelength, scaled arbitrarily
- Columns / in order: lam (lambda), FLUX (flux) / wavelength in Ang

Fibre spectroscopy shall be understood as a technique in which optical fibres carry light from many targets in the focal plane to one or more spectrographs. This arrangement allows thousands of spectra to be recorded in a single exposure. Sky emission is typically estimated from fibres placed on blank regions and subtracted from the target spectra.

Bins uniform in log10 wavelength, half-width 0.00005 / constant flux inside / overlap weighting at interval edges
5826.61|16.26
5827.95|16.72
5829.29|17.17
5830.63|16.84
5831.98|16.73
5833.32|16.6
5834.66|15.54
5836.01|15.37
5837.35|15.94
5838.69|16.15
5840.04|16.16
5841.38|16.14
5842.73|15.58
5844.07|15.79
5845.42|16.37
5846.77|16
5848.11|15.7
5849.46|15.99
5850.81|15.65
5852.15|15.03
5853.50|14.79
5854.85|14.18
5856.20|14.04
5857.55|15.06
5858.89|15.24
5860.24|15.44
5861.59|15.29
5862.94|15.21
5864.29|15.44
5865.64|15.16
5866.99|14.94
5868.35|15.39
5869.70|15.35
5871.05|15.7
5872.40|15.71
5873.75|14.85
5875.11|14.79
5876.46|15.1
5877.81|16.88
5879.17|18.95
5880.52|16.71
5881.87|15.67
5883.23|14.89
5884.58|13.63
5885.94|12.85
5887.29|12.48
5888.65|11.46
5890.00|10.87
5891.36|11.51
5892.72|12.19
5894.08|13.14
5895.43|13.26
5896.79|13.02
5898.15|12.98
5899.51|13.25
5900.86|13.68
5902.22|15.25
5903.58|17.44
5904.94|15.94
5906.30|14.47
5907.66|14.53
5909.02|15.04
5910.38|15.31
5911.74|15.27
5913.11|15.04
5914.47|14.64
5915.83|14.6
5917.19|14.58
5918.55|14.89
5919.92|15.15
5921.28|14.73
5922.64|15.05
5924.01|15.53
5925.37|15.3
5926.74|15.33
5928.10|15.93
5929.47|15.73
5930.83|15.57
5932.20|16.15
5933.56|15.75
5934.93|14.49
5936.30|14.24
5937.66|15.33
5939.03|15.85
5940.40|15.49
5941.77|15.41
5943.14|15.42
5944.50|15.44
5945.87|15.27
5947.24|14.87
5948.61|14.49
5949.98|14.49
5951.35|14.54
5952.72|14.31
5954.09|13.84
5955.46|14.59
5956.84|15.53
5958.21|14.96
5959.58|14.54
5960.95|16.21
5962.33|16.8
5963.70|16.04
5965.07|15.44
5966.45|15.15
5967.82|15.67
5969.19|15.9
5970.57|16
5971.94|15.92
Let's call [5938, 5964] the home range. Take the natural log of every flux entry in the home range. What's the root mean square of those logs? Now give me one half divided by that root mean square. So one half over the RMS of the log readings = 0.184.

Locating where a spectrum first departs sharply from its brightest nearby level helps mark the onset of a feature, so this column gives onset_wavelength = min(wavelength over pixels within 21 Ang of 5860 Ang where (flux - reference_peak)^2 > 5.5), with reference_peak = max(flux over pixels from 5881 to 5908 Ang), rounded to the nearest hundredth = 5852.15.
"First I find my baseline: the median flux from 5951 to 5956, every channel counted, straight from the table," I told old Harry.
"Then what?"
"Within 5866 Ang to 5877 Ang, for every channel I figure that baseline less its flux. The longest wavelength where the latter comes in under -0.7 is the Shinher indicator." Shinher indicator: 5872.40 Ang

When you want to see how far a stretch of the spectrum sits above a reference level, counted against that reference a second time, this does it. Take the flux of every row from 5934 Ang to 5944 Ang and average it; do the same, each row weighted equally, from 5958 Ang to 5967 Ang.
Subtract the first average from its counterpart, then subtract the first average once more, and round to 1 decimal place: -14.8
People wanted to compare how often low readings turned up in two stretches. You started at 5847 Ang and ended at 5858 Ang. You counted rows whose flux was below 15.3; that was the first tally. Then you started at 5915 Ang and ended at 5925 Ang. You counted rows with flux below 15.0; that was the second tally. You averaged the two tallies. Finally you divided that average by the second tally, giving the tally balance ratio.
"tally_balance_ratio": 1.1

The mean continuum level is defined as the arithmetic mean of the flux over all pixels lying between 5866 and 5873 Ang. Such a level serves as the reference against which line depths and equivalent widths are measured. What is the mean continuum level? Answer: 15.4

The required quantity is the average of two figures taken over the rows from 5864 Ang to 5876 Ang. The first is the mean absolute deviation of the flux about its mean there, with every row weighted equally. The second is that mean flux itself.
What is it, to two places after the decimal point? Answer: 7.77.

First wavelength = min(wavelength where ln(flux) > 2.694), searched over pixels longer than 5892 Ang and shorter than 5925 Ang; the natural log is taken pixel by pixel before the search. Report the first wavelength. 5902.22 Ang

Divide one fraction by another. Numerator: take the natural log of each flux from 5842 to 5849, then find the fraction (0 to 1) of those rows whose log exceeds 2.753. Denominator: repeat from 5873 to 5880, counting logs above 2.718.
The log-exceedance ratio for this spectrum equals 2.0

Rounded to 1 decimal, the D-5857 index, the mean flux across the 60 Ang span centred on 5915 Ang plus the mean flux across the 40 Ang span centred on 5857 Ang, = 29.9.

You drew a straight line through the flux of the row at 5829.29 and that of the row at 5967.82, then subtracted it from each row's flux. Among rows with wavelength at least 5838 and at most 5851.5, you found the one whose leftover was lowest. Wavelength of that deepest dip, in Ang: 5842.73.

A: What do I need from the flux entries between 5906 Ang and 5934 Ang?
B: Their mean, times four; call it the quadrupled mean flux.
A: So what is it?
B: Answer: 60.7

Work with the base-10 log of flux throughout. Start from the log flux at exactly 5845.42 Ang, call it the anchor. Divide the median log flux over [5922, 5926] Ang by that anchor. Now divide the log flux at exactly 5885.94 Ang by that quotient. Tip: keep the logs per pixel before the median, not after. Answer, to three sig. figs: 1.14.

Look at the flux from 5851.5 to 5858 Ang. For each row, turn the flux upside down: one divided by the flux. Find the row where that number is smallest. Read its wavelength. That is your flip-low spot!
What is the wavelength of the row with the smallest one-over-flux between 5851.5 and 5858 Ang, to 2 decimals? 5857.55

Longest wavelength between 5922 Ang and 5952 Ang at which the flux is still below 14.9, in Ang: 5951.35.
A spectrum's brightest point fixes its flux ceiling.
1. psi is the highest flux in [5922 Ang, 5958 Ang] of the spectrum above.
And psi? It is 16.15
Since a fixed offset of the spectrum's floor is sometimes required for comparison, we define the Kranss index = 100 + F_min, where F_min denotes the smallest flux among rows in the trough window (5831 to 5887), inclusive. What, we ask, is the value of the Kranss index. 113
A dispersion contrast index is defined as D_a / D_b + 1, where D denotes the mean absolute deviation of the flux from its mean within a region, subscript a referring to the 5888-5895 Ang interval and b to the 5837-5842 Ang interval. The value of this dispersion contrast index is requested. 9.4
